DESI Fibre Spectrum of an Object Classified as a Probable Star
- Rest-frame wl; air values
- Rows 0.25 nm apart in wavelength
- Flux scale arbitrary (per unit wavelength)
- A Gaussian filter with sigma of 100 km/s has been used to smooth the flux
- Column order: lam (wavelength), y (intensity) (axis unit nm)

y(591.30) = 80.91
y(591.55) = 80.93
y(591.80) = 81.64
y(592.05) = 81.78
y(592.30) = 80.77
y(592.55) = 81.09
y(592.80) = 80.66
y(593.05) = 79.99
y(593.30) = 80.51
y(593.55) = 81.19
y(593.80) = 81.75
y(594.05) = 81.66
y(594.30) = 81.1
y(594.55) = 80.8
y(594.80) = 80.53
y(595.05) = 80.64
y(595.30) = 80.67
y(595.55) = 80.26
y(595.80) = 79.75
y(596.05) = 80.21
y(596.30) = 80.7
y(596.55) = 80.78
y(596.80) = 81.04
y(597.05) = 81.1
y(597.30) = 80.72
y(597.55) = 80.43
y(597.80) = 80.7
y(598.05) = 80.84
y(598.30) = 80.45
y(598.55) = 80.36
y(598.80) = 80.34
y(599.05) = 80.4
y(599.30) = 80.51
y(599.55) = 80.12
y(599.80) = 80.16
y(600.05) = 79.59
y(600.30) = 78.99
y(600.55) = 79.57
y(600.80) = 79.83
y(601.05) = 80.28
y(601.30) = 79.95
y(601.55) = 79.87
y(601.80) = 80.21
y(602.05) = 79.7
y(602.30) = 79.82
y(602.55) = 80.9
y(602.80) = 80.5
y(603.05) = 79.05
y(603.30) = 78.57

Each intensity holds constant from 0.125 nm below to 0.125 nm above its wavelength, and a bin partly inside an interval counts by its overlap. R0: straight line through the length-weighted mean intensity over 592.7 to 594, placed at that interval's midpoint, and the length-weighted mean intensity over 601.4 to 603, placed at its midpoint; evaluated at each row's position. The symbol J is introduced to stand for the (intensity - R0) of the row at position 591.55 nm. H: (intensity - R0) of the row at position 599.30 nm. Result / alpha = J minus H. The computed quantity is -0.2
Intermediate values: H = 0.1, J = -0.1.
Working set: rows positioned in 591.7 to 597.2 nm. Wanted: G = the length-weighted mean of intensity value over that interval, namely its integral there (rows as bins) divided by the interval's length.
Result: 80.8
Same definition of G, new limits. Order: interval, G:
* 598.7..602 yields 80.0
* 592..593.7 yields 80.8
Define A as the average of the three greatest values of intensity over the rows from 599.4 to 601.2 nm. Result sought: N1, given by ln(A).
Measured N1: 4.38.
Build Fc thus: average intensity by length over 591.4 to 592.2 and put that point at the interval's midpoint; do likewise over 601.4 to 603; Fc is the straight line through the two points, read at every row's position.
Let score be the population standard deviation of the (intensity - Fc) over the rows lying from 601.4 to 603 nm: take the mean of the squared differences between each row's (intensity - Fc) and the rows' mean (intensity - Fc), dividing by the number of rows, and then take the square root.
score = 0.46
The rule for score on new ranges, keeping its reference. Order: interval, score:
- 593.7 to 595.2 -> 0.43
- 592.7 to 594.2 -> 0.68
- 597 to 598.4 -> 0.20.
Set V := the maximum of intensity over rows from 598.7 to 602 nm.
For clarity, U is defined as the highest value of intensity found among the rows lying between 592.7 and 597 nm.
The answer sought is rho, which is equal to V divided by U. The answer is 0.98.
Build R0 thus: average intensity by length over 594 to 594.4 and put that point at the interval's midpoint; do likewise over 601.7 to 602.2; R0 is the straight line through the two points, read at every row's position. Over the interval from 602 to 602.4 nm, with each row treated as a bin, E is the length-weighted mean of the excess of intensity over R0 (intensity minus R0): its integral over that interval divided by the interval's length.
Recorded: -0.12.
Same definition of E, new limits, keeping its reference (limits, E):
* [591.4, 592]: -0.47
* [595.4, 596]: -1.01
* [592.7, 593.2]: -1.25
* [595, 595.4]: -0.51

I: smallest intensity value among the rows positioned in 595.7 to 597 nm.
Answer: 79.75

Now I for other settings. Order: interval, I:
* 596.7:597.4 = 80.72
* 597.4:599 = 80.34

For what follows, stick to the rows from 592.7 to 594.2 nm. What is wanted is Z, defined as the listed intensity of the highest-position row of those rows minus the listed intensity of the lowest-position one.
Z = 1.0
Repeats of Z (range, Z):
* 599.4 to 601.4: -0.2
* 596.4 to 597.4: -0.1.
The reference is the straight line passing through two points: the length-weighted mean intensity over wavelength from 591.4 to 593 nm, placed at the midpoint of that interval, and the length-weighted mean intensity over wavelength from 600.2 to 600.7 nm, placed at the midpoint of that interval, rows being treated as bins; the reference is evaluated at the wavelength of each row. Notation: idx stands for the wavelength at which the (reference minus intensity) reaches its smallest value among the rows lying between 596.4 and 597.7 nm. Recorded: 597.05 nm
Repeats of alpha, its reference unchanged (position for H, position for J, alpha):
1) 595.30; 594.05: 0.9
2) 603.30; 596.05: 1.0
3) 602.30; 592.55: 0.4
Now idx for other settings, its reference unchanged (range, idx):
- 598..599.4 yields 598.05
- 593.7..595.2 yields 593.80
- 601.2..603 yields 602.55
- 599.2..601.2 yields 601.05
